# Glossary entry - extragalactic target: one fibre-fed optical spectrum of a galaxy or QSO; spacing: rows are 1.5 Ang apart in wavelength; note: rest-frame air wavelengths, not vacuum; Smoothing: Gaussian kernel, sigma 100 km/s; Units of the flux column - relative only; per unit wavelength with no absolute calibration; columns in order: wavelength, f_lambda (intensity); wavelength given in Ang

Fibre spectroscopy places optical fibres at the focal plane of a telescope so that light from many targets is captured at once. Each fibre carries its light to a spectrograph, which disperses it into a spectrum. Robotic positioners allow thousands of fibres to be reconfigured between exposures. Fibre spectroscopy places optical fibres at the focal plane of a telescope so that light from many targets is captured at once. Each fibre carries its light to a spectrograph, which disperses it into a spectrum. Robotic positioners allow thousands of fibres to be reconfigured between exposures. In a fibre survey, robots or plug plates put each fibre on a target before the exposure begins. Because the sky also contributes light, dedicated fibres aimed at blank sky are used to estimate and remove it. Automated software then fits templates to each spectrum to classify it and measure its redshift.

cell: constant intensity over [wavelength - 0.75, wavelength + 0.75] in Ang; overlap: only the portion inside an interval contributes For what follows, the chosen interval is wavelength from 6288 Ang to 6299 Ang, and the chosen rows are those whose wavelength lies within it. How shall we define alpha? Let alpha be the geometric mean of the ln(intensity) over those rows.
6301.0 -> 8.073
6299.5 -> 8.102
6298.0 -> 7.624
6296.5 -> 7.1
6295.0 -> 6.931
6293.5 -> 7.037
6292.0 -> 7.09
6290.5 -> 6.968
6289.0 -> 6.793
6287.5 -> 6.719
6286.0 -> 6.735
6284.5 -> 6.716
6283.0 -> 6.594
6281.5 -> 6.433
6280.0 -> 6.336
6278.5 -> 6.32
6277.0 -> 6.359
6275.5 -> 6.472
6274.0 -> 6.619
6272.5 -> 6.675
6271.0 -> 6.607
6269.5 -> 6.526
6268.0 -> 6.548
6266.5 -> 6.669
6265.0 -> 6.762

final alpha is 1.96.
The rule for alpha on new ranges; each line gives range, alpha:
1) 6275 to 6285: 1.87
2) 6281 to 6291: 1.90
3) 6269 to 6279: 1.87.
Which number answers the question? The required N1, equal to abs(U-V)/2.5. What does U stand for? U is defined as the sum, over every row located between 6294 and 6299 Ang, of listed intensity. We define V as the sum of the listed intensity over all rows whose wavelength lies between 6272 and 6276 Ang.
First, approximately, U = 21.7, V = 19.8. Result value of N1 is 0.76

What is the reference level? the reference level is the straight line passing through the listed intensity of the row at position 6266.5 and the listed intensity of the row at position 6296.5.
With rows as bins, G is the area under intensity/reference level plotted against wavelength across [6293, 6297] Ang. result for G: 4.0 Ang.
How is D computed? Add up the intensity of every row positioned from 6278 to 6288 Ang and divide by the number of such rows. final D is 6.55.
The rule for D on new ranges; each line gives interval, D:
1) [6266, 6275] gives 6.61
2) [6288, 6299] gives 7.08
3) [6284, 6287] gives 6.73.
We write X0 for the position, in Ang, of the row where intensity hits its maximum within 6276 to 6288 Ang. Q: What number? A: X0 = 6286.0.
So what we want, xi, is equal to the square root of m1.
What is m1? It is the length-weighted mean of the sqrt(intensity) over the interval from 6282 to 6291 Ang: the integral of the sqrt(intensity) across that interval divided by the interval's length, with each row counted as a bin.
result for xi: 1.61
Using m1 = 2.60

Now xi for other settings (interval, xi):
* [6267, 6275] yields 1.60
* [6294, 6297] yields 1.63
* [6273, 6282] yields 1.59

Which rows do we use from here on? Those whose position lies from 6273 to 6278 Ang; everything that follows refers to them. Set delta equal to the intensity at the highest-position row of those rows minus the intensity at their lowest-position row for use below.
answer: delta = -0.26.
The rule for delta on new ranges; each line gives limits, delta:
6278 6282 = 0.11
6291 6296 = -0.16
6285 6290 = 0.06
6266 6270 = -0.14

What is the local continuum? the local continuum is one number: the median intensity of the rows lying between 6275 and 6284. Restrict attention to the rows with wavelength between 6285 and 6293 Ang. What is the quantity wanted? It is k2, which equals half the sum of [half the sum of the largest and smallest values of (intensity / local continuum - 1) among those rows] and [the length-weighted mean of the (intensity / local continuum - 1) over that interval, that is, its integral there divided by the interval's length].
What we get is 0.08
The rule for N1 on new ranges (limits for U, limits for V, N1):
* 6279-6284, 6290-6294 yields 0.69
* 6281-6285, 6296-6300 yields 1.23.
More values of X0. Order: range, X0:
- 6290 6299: 6298.0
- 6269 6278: 6272.5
